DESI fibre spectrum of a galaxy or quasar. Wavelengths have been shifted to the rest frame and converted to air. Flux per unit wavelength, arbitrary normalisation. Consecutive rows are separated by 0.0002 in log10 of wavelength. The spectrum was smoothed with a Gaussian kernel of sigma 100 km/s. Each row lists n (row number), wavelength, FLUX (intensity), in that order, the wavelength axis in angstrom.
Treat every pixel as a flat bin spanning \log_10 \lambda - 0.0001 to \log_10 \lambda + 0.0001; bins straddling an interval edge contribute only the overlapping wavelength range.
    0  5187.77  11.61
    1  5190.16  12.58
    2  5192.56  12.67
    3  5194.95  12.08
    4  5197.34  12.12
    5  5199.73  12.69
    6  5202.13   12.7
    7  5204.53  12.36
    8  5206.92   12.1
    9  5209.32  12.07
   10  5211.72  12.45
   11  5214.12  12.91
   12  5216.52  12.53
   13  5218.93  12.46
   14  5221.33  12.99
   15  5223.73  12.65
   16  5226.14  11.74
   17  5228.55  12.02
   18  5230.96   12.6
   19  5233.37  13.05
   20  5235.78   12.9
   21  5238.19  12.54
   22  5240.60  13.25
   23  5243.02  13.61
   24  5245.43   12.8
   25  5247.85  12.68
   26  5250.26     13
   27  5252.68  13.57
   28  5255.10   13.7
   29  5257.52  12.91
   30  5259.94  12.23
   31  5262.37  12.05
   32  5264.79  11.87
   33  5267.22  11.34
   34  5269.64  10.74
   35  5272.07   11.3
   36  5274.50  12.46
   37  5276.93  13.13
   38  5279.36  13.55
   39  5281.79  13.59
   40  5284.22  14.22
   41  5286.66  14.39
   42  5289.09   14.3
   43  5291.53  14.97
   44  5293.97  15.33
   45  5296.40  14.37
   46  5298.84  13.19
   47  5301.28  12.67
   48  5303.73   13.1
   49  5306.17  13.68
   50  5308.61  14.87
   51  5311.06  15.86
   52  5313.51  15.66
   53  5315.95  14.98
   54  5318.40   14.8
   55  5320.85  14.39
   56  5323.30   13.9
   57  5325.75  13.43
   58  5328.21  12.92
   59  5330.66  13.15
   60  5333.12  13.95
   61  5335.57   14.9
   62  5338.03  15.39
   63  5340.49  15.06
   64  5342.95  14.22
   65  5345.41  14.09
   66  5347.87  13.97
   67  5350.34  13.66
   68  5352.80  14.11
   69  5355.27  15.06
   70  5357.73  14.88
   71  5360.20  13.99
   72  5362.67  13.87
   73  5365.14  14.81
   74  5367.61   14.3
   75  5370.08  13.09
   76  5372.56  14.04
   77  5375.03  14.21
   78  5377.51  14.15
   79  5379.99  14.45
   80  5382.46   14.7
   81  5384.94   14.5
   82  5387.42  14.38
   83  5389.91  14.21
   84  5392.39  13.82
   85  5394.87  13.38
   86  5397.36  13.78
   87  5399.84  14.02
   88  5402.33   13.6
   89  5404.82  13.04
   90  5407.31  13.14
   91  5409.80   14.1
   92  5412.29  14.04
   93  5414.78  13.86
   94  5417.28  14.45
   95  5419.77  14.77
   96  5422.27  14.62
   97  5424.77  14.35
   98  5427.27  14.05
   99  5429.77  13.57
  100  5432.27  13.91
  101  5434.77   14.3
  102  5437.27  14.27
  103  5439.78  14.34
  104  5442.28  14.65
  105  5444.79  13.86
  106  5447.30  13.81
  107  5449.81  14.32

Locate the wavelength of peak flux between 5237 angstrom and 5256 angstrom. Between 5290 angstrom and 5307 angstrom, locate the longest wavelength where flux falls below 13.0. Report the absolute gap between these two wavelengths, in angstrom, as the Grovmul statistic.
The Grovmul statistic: 46.2 angstrom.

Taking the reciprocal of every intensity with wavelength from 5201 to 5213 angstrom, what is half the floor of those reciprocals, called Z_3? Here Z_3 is 0.0394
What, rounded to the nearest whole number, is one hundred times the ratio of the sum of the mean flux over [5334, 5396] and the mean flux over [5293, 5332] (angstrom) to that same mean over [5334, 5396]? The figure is 199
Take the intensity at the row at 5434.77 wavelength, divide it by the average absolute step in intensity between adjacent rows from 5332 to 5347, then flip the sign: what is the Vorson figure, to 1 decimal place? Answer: -26.1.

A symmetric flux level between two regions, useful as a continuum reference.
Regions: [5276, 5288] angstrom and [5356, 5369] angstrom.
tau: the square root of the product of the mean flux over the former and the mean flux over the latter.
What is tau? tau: 14.1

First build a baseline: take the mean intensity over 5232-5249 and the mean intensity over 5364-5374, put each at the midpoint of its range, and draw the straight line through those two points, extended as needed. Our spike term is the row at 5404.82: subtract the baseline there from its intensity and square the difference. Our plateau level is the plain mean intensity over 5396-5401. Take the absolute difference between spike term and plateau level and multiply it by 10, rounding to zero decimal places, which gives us 121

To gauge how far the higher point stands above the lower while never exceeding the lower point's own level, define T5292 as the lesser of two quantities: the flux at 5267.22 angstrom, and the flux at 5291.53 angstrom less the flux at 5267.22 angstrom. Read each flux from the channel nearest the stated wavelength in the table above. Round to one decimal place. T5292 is 3.6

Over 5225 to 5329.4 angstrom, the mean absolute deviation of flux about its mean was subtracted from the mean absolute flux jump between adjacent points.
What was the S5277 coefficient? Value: -0.44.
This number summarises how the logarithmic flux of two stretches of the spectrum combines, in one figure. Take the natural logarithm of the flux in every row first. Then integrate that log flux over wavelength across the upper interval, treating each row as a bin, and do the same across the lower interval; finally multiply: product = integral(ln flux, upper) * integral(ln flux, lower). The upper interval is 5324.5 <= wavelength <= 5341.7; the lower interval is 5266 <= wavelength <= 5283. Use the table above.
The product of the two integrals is 1938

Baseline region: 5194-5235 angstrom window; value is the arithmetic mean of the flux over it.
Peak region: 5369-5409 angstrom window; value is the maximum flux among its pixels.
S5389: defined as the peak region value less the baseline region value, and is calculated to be 2.3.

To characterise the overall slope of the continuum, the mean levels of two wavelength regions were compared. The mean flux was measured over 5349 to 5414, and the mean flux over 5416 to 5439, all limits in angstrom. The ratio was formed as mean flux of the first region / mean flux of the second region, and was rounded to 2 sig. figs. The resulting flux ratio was 0.99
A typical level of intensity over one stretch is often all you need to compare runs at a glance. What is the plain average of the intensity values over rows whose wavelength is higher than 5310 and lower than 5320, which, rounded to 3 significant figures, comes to 15.3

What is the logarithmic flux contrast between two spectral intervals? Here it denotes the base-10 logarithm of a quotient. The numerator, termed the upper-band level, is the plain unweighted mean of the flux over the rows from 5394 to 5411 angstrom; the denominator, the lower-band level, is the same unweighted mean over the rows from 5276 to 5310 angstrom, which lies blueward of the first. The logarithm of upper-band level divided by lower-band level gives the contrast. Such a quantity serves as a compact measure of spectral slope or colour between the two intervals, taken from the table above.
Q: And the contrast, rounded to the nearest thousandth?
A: -0.012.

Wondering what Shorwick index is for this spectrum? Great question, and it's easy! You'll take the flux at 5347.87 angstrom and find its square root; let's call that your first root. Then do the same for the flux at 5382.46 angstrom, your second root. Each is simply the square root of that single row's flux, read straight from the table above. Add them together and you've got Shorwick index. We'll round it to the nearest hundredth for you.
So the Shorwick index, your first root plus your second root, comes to 7.57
